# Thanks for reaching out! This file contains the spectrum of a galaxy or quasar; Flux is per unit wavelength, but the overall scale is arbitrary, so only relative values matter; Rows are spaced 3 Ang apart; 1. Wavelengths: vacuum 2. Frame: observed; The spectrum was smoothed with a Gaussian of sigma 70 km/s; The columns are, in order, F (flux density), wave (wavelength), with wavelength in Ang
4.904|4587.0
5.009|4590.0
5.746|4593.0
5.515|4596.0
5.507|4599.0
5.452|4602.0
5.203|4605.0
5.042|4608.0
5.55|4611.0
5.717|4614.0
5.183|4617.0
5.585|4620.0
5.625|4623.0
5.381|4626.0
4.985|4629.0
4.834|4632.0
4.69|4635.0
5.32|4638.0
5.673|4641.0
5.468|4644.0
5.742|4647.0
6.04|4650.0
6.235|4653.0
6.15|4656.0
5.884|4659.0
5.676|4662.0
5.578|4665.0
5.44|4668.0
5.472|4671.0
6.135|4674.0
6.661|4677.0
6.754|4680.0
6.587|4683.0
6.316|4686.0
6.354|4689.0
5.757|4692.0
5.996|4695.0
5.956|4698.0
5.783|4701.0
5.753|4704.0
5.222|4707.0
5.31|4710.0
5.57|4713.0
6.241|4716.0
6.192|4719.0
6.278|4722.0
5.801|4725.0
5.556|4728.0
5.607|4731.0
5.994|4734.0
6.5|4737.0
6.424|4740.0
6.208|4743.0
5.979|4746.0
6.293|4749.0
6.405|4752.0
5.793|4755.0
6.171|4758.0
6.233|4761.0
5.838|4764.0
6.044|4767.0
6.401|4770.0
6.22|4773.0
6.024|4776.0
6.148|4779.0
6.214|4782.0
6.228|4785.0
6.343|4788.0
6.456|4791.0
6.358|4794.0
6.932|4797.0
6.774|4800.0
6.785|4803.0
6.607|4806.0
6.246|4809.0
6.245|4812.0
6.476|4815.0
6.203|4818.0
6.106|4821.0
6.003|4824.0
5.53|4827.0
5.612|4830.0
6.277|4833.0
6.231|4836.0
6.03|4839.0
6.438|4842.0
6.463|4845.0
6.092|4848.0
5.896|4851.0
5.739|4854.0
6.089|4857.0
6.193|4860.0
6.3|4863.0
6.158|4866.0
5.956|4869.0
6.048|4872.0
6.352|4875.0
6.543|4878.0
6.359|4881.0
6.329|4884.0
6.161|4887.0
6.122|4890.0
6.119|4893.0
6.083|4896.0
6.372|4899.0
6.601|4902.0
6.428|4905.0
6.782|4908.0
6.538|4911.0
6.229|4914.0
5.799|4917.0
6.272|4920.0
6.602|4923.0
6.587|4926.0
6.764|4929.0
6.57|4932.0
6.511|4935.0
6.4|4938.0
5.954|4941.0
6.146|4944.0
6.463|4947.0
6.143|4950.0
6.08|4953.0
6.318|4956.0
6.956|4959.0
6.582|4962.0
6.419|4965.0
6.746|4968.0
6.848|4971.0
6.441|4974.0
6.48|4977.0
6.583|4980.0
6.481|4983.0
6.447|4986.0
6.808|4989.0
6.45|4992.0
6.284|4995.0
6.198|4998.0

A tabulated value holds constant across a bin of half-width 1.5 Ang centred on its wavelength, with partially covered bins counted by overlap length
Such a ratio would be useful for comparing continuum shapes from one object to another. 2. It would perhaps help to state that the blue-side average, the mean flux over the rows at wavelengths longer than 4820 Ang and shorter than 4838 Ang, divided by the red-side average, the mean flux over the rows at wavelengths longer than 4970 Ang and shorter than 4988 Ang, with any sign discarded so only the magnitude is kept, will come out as 0.91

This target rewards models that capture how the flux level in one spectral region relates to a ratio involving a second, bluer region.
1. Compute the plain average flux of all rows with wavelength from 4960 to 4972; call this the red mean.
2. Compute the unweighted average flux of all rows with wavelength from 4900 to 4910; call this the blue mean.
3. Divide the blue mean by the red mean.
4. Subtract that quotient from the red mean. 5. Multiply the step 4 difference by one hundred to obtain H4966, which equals 566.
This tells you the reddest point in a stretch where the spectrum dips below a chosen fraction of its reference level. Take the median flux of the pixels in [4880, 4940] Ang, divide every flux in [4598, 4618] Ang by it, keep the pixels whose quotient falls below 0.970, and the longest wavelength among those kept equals 4617.0 Ang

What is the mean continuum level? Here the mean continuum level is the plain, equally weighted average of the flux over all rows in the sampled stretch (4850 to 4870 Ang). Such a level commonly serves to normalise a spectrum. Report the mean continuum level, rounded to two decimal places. 6.05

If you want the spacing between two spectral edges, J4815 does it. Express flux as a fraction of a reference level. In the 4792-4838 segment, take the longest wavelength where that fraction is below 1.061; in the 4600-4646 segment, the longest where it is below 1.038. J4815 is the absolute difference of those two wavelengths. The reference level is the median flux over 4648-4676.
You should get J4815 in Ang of 192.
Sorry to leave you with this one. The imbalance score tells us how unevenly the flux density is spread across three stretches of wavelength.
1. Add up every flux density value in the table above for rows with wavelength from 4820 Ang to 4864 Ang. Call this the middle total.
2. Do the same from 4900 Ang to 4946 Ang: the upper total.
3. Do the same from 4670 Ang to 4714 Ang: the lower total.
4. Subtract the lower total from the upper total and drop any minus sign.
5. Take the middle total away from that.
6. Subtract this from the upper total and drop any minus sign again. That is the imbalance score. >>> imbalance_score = 180.6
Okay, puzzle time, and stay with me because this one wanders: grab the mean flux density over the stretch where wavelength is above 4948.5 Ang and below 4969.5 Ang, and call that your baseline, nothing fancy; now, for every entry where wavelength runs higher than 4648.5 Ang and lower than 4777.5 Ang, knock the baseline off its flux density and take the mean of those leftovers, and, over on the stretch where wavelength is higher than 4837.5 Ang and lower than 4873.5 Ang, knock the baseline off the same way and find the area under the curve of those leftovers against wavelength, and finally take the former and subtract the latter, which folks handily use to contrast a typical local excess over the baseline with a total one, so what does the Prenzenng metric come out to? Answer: 12.0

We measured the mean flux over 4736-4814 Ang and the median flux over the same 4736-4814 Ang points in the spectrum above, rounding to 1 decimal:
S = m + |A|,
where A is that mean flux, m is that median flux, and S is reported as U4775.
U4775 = 12.5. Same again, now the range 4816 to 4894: 12.3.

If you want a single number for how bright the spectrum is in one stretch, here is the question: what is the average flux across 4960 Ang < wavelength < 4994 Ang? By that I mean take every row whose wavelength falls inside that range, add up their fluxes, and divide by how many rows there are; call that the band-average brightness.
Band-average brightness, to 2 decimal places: 6.57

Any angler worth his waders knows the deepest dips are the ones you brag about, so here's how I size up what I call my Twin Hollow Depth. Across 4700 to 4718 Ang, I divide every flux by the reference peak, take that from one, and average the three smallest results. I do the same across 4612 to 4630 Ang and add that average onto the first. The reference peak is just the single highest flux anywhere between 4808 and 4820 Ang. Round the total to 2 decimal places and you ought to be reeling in 0.21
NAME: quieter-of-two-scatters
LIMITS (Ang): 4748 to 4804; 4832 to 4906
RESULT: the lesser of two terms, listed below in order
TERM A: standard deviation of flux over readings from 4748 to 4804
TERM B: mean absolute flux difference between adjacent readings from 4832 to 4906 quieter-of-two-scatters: 0.17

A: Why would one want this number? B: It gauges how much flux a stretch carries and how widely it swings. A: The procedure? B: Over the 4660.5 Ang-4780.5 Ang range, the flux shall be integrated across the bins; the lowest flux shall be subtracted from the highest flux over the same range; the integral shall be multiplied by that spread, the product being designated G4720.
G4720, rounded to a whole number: 1106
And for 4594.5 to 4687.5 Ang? 1086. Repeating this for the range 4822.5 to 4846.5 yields 136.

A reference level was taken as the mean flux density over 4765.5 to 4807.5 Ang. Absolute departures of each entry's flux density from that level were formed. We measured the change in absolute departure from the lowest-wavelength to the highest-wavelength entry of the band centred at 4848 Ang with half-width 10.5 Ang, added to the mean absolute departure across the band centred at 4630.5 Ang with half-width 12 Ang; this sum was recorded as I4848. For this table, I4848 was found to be 1.1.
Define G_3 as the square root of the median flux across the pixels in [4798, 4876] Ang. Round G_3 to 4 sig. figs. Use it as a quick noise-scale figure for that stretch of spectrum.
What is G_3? 2.490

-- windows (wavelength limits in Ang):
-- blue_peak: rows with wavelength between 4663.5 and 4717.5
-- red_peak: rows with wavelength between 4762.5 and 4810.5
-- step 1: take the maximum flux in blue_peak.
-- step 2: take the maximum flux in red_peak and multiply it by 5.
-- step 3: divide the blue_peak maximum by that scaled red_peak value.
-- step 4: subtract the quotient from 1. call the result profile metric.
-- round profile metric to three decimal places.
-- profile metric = 0.805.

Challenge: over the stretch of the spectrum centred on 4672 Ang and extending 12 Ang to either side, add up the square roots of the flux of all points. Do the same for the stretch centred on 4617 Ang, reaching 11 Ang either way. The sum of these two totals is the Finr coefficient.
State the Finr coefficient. 36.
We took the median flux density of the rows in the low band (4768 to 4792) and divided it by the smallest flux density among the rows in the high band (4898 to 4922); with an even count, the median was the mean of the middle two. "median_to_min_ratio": 1.07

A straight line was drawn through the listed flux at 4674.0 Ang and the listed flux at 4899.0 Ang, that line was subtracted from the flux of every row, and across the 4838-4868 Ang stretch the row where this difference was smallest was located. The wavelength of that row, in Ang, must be 4854.0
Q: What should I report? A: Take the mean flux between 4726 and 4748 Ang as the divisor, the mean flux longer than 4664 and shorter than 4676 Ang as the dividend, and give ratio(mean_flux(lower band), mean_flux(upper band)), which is 0.94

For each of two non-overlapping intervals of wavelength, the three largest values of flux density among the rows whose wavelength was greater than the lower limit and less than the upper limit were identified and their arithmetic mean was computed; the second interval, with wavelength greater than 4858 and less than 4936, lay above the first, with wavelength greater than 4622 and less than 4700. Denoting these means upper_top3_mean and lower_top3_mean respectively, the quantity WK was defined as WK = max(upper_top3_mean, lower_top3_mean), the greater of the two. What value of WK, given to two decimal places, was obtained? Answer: 6.72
